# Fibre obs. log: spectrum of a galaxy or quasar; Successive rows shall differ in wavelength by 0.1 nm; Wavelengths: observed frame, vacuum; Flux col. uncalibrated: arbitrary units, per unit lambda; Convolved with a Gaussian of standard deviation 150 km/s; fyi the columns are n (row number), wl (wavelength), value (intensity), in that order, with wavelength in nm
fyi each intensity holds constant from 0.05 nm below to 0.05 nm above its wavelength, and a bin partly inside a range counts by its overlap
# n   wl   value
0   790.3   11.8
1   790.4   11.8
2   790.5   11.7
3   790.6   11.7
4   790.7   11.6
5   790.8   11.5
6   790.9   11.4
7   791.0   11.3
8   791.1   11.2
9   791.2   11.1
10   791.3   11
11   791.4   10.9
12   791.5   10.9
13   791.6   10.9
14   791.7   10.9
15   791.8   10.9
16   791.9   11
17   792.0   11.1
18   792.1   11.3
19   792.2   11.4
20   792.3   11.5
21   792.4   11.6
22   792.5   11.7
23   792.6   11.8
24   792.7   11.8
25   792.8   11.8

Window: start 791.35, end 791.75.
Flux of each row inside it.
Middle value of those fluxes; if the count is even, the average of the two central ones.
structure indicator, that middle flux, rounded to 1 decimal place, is 10.9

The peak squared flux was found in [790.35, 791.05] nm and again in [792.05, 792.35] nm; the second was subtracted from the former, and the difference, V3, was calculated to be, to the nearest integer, 7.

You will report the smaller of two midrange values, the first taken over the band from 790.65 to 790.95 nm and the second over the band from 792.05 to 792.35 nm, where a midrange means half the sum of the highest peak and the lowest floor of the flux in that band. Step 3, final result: 11.4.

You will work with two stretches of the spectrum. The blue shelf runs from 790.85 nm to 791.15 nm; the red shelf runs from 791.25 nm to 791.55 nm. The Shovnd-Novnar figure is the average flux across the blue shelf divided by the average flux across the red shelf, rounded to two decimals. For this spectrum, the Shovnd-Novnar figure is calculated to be 1.03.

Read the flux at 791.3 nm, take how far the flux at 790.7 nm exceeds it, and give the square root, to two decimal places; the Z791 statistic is 0.77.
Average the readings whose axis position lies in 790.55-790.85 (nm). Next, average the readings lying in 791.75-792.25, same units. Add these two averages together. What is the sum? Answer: 22.7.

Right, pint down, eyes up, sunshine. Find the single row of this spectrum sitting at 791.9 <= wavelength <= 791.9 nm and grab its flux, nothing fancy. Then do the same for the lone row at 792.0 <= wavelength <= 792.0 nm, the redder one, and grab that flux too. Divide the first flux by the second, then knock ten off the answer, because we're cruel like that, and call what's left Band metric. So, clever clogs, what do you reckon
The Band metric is -9.01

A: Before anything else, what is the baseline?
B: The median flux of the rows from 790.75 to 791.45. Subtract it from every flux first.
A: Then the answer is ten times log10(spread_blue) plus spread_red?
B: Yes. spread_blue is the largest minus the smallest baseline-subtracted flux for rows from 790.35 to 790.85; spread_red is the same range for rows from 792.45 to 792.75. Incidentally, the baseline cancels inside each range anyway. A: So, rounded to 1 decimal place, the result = -5.1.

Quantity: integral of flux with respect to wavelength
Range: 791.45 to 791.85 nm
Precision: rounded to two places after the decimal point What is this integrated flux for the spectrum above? 4.36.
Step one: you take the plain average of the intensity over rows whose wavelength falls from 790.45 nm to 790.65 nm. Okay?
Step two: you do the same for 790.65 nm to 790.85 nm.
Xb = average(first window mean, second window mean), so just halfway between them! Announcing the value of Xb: 11.6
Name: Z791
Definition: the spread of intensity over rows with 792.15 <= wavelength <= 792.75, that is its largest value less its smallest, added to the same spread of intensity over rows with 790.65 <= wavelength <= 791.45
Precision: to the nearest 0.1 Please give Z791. 1.1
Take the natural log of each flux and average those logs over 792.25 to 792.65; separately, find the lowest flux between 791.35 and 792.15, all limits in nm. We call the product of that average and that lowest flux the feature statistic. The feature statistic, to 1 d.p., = 26.8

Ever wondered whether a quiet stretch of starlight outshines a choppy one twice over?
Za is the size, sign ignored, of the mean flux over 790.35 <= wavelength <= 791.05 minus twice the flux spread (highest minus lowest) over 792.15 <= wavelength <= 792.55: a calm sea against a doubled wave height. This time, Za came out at 11.0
